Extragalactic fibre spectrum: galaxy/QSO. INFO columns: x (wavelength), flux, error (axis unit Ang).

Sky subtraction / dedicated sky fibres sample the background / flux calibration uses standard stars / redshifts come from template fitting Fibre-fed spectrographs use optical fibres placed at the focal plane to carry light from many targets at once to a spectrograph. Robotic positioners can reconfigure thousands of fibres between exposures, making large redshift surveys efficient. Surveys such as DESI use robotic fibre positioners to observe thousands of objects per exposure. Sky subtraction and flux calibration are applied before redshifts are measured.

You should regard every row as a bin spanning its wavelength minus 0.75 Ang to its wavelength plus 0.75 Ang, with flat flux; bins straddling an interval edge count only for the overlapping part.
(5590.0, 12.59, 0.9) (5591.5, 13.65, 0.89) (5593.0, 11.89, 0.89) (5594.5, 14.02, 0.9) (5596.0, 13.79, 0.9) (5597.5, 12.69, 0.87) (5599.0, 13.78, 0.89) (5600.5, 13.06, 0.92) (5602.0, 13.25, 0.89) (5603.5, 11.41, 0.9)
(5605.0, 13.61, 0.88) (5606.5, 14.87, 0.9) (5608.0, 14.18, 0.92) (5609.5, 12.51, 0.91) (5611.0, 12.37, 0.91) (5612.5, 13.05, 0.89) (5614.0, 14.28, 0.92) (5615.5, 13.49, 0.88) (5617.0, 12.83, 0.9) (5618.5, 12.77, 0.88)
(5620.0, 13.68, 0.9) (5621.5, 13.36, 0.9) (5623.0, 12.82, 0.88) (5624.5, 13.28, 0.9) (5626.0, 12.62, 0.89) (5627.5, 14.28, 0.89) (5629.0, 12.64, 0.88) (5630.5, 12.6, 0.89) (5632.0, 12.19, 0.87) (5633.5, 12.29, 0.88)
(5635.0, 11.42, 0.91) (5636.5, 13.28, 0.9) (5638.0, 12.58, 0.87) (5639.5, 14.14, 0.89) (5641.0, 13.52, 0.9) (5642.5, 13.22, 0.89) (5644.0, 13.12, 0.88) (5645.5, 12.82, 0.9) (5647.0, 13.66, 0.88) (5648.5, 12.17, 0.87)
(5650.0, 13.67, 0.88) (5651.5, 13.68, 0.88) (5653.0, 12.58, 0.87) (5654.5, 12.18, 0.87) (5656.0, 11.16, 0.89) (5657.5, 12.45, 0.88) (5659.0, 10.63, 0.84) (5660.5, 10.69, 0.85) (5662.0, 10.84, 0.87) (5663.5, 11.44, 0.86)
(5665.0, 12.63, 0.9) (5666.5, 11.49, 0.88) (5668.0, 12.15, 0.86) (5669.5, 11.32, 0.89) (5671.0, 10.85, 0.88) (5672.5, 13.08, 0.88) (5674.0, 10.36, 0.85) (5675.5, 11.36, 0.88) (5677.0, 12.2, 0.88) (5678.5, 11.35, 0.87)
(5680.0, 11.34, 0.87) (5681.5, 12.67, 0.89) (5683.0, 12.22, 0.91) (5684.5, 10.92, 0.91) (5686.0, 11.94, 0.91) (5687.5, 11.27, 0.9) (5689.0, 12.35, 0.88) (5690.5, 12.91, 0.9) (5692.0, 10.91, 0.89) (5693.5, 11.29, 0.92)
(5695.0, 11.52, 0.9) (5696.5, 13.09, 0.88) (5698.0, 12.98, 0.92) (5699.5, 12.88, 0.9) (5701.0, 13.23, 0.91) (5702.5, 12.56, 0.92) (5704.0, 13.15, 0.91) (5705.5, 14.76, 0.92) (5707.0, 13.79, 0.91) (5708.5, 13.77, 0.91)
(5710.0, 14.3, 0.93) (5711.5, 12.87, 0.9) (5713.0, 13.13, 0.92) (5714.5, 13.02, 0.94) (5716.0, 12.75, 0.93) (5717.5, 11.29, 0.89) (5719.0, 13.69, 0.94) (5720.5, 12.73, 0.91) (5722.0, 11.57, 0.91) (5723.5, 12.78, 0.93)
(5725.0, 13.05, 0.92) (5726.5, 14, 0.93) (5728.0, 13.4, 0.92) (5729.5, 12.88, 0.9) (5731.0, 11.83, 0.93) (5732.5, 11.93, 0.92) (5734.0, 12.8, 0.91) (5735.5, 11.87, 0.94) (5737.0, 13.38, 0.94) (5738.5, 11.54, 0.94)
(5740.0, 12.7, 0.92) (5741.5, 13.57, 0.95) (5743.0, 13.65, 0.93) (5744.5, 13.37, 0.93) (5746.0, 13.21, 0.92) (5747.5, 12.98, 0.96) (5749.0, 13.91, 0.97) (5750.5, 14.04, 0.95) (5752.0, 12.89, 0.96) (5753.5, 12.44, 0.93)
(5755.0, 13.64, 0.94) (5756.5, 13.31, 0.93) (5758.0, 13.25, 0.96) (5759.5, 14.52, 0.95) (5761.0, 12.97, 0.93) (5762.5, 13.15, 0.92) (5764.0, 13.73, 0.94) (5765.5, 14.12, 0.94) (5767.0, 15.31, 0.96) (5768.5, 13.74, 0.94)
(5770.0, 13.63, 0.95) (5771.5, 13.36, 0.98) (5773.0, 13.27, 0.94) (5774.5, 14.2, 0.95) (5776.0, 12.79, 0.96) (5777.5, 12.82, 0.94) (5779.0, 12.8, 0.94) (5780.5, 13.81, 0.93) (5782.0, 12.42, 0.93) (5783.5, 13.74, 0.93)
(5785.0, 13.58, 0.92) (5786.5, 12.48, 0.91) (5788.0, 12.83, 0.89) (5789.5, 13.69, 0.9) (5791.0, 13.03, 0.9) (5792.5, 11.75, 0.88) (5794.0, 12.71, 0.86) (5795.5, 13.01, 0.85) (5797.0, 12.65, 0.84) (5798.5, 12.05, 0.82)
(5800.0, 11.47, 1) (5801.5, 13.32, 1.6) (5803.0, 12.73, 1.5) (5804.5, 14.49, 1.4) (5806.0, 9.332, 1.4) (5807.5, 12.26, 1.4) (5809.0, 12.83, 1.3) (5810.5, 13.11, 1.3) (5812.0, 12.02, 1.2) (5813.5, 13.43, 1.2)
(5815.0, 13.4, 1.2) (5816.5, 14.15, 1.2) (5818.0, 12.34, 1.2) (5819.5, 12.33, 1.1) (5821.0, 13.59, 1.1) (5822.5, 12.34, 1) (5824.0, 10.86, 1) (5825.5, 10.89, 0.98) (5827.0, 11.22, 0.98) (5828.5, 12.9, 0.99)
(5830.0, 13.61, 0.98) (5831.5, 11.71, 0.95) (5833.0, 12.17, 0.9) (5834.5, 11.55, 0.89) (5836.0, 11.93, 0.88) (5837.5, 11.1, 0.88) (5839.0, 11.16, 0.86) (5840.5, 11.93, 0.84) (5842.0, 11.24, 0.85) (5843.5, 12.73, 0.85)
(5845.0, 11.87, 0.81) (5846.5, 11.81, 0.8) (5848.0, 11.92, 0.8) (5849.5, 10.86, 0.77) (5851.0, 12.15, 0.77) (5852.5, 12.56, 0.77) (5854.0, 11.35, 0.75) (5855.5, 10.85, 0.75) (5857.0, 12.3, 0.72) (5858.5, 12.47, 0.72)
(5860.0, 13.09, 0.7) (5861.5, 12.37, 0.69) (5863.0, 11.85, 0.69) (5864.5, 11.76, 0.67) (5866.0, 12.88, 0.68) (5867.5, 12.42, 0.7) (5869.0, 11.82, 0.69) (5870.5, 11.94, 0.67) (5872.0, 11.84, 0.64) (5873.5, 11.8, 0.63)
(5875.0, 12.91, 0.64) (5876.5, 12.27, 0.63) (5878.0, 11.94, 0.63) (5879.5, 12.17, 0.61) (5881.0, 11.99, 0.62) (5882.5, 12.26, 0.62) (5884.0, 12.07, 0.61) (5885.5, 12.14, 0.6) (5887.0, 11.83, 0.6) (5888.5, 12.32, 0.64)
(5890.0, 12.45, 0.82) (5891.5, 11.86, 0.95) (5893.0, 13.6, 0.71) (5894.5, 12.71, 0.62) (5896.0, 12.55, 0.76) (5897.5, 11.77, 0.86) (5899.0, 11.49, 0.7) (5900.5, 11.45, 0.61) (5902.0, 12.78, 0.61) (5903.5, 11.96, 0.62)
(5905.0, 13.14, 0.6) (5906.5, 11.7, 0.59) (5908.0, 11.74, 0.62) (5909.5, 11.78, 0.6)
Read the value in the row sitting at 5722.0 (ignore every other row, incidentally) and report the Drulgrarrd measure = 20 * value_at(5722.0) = 231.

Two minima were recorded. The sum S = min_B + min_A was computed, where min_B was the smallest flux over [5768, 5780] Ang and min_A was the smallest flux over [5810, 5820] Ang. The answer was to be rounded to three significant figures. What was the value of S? 24.8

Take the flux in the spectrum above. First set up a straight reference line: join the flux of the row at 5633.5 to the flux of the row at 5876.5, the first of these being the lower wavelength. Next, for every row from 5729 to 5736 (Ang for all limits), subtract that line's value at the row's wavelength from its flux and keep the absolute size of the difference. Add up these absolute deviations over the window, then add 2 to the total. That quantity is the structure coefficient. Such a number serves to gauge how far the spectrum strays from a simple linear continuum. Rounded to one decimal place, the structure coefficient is 4.3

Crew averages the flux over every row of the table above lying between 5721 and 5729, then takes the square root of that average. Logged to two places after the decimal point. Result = 3.60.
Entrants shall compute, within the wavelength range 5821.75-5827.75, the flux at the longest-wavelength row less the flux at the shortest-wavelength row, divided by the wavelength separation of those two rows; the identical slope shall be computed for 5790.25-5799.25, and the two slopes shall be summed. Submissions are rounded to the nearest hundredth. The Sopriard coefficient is -0.38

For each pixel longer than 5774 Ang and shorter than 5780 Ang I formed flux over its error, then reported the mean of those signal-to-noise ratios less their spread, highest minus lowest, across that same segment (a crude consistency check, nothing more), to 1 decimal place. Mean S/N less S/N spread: 12.3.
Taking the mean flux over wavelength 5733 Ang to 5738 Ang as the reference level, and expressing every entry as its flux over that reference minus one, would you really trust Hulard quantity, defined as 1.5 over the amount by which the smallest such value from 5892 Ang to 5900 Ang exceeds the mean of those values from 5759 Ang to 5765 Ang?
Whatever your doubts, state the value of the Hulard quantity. -9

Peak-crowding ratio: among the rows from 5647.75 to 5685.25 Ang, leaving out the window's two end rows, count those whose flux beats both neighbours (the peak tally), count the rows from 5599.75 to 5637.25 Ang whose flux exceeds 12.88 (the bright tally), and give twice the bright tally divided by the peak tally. 3.7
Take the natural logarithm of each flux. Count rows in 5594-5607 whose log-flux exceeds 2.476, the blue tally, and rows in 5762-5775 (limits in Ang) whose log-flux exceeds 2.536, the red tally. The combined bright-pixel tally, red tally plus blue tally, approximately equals 17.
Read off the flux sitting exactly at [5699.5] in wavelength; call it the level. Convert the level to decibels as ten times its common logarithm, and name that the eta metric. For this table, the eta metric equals 11.1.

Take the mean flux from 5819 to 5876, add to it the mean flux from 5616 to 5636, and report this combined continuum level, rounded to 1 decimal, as 24.8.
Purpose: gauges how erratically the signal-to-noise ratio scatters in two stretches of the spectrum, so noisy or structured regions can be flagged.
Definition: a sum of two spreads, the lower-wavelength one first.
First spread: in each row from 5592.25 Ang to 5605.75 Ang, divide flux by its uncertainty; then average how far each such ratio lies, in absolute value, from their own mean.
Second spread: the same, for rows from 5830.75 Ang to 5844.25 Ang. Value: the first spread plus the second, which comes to 1.4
